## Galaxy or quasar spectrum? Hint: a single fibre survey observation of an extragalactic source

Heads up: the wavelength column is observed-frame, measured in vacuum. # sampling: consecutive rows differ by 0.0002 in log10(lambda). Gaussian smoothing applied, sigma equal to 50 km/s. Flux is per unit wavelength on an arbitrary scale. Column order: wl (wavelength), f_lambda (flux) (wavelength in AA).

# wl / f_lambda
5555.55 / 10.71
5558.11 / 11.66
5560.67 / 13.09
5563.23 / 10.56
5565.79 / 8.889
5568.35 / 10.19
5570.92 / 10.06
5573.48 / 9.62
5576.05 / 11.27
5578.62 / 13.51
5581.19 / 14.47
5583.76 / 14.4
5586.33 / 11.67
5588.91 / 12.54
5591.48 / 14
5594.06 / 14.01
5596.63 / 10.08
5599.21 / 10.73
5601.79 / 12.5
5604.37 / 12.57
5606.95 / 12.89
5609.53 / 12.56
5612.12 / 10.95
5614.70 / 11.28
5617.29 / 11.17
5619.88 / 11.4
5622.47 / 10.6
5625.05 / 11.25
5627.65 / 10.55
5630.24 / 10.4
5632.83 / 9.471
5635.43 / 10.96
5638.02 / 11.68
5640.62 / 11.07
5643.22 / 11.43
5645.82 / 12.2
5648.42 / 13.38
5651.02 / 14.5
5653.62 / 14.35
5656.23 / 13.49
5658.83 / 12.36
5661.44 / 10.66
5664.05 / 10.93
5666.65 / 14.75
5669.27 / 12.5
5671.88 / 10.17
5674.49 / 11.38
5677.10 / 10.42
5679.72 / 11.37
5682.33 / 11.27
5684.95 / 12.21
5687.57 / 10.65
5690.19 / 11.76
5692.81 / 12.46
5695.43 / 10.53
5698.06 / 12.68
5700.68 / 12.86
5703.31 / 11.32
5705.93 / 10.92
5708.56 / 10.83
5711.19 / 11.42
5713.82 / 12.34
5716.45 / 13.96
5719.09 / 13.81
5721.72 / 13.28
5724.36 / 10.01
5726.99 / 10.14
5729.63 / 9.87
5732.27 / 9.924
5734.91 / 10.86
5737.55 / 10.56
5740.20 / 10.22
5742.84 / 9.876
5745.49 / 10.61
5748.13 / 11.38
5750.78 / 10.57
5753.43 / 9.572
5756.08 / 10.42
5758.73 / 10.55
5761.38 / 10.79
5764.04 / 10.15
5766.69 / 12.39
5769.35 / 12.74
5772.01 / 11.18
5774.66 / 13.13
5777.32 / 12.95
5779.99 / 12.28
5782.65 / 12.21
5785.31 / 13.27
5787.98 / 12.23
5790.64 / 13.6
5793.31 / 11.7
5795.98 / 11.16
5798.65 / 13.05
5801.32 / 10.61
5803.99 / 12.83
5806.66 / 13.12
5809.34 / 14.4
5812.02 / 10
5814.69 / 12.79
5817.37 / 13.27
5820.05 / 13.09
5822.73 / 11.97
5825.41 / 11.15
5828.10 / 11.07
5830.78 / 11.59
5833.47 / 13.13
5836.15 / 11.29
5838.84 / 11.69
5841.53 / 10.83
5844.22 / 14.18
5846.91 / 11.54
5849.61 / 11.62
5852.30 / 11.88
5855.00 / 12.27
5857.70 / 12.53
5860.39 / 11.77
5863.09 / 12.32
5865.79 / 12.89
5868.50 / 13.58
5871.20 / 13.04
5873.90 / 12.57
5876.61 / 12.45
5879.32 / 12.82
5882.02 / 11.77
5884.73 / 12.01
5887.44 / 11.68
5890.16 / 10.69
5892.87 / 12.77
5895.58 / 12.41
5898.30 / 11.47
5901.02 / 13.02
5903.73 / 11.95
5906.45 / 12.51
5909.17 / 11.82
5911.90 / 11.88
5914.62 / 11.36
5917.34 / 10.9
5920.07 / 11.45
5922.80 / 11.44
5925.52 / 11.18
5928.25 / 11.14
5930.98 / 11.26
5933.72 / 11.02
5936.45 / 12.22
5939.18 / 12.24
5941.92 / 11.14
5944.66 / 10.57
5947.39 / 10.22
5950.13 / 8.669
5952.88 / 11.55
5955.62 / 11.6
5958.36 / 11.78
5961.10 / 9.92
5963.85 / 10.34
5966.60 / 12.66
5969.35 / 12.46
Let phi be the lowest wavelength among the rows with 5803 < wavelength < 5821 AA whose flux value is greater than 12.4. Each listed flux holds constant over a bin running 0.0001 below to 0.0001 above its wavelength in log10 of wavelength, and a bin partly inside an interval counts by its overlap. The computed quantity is 5803.99 AA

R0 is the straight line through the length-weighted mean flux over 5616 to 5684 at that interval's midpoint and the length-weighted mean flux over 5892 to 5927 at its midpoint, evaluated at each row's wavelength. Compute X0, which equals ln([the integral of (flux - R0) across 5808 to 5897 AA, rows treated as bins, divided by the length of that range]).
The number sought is -0.9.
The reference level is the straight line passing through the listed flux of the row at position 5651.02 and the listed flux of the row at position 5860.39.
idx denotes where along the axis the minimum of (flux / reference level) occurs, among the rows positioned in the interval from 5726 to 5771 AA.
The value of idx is 5753.43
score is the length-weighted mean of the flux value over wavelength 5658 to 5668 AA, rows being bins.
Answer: 12.2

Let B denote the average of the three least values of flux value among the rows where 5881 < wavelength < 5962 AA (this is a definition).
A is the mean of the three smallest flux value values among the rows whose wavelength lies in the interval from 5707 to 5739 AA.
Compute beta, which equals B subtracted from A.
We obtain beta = 0.3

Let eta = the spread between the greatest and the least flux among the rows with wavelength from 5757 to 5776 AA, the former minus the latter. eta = 3.0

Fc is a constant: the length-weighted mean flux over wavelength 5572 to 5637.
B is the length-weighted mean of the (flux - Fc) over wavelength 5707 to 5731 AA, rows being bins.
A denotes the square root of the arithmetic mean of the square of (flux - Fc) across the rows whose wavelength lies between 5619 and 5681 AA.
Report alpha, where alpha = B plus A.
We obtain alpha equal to 1.35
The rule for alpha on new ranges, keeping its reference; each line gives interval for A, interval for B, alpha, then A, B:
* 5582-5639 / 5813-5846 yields 1.65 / 1.30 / 0.35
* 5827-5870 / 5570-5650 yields 0.96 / 0.96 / -0.01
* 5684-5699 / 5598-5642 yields 0.36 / 0.85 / -0.49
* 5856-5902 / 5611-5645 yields 0.05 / 0.88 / -0.83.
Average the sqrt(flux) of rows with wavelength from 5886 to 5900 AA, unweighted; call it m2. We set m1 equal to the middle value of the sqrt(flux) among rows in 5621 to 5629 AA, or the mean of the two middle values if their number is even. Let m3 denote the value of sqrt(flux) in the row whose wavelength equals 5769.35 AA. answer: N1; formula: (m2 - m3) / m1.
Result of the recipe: -0.042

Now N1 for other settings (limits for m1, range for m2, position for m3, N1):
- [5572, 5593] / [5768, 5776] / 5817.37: -0.036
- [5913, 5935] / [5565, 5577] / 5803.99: -0.126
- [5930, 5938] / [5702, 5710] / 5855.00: -0.054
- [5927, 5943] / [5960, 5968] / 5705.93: 0.001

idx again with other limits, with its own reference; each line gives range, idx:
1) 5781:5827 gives 5812.02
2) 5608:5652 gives 5632.83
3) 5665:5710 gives 5671.88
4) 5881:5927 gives 5890.16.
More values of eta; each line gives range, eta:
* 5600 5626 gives 2.3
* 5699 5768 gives 4.4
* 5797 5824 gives 4.4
